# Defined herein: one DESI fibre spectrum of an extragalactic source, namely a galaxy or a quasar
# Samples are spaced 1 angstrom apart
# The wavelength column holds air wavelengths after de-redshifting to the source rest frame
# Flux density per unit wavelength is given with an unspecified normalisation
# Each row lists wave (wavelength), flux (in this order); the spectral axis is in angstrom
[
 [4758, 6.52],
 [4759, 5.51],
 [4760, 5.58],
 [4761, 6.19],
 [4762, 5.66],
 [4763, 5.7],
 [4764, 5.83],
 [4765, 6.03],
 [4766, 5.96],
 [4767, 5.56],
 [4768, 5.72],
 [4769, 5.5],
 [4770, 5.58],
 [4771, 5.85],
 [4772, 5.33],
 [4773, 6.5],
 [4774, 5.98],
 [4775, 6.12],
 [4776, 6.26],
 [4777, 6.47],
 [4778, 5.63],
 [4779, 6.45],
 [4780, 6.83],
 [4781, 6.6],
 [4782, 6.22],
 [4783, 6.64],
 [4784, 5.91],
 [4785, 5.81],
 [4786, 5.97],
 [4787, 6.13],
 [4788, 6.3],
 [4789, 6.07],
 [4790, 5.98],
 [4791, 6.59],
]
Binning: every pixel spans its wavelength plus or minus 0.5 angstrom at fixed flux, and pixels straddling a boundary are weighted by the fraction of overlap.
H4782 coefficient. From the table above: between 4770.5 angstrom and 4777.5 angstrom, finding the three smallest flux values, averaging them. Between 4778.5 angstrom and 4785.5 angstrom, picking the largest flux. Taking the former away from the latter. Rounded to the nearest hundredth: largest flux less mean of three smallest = 1.11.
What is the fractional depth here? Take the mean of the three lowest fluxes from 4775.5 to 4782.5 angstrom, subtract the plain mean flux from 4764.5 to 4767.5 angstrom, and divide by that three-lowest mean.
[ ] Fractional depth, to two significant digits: 0.031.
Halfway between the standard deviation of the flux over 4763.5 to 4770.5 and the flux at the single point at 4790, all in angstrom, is 3.1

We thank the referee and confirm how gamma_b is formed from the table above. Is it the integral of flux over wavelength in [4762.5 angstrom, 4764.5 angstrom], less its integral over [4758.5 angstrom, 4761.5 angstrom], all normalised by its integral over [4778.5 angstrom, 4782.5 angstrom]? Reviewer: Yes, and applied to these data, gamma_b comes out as -0.2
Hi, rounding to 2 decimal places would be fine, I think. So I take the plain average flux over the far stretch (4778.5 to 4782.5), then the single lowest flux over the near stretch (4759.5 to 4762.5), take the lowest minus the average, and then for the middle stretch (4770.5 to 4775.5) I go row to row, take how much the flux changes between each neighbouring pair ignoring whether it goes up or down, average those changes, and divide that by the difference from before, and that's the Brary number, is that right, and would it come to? -0.62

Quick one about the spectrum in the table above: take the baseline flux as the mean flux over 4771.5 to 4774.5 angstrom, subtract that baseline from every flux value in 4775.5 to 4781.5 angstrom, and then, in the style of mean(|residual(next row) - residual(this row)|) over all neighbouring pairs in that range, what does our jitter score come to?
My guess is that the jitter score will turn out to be 0.50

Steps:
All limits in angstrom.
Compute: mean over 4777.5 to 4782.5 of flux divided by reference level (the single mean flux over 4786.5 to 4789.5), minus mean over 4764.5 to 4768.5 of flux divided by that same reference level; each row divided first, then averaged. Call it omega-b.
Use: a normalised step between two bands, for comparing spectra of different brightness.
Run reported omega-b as 0.09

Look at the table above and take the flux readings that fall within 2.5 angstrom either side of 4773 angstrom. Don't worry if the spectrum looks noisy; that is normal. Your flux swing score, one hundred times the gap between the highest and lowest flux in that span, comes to 117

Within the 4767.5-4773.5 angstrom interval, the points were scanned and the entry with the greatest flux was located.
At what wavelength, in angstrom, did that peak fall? 4773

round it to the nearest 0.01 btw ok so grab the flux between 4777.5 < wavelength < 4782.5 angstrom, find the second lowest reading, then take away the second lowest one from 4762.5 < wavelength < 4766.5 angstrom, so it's 0.39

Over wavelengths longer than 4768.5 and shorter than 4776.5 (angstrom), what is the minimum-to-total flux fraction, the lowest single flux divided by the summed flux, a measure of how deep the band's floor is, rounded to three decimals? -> 0.113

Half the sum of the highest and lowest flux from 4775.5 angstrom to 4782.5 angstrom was 6.23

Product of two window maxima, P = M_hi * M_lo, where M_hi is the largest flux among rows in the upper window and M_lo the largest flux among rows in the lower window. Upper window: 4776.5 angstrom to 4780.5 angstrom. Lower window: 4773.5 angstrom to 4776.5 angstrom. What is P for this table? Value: 42.8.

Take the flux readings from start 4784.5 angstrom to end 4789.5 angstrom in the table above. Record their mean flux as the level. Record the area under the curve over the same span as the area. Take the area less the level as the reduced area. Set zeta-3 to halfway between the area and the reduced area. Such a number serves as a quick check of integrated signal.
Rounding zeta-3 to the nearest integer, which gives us 27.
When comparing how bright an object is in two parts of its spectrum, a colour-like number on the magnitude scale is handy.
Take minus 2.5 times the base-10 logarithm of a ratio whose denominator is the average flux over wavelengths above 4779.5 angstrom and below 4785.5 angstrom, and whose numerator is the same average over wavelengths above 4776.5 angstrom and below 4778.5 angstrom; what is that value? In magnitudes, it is 0.050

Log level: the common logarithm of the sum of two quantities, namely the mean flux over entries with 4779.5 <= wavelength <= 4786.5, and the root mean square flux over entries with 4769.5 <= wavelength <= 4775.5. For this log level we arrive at 1.086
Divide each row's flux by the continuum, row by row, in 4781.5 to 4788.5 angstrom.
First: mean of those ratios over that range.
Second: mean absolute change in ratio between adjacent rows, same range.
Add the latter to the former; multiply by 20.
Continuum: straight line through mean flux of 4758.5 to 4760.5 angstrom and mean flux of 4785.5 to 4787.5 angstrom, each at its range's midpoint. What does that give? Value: 21.3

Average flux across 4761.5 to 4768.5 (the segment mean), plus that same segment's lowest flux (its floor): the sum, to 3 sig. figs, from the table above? 11.3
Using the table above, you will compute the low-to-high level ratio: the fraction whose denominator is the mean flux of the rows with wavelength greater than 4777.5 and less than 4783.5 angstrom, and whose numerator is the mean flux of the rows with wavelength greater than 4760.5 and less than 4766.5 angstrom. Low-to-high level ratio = 0.92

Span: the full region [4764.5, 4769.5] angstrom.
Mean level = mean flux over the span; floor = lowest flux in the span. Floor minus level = -0.25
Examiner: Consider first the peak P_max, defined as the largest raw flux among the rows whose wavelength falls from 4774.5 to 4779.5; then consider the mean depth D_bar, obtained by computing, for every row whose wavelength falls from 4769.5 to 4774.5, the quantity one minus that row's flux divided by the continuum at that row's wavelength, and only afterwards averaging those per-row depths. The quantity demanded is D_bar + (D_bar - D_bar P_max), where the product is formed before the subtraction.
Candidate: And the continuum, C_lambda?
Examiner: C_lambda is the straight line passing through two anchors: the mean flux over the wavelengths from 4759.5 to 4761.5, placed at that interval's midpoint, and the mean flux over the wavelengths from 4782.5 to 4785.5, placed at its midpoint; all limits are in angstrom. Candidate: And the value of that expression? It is -0.114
